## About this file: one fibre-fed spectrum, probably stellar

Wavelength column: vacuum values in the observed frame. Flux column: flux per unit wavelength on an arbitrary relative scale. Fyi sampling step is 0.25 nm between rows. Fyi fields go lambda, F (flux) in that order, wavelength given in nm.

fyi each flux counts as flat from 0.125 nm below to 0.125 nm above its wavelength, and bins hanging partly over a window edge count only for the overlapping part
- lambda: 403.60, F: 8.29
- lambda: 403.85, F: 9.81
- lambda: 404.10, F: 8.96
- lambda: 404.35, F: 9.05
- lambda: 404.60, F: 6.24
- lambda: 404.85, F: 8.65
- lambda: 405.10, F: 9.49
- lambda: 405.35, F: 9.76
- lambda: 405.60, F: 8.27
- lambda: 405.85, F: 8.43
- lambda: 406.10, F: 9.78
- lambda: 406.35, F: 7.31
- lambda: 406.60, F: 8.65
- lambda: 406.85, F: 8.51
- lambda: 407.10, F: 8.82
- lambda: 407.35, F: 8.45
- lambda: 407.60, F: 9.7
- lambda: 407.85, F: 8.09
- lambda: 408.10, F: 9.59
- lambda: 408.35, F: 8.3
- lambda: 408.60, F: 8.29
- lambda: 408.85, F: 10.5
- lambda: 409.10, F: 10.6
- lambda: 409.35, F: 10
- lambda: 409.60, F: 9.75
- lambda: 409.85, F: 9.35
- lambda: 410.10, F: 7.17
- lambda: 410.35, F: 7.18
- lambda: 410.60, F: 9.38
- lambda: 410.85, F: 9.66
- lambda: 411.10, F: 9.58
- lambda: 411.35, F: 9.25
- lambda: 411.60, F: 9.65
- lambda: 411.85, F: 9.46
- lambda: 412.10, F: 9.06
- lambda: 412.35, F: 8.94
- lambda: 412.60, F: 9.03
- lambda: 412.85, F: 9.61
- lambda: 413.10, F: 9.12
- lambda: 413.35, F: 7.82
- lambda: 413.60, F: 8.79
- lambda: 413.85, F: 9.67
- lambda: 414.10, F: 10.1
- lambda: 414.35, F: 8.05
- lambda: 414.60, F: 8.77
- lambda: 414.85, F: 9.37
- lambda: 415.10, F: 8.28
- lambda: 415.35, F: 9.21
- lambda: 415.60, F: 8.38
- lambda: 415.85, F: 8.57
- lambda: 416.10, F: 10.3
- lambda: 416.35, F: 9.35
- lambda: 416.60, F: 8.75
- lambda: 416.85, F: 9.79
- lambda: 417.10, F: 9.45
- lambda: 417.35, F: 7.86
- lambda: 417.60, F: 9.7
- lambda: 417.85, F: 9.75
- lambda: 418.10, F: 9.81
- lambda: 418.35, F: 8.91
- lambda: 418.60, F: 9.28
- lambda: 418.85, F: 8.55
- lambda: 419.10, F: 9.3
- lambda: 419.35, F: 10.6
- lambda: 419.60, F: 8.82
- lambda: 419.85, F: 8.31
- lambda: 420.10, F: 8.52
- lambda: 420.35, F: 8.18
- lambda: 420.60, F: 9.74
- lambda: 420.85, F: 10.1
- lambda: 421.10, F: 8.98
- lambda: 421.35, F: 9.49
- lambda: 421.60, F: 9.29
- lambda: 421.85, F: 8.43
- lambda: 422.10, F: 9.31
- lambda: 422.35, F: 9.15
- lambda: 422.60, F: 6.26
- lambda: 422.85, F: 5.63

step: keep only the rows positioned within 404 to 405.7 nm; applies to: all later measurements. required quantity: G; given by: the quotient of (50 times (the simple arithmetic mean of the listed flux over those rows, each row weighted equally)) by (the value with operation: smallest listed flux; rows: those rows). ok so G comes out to 69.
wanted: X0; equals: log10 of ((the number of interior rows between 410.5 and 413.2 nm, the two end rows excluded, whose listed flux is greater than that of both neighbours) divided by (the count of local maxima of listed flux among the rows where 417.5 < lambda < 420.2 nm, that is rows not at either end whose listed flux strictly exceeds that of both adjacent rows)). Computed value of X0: 0.00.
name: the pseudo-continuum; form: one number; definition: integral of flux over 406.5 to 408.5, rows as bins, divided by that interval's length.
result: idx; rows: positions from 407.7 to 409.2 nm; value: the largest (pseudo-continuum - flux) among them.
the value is 0.7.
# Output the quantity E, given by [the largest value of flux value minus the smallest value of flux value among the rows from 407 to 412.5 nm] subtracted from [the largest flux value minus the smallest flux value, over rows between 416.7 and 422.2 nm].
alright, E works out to -0.7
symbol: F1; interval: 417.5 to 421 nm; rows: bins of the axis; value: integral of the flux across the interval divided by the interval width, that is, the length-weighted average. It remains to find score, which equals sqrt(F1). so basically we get 3.04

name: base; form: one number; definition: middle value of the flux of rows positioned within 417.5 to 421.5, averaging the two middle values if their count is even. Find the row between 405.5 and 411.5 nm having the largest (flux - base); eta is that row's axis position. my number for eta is 409.10 nm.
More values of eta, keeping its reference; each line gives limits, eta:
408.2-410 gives 409.10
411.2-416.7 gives 416.10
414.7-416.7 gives 416.10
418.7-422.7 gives 419.35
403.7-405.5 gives 403.85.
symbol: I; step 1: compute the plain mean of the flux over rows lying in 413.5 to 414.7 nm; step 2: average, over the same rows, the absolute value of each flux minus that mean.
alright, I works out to 0.65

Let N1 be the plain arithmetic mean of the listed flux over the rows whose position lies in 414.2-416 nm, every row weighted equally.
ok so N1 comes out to 8.7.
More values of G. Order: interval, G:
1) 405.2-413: 63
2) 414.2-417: 56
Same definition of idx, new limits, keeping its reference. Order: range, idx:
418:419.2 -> 0.2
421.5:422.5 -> 0.3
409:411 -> 1.6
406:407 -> 1.4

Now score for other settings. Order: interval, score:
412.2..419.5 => 3.02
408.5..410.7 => 3.02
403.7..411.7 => 2.99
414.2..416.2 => 2.98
